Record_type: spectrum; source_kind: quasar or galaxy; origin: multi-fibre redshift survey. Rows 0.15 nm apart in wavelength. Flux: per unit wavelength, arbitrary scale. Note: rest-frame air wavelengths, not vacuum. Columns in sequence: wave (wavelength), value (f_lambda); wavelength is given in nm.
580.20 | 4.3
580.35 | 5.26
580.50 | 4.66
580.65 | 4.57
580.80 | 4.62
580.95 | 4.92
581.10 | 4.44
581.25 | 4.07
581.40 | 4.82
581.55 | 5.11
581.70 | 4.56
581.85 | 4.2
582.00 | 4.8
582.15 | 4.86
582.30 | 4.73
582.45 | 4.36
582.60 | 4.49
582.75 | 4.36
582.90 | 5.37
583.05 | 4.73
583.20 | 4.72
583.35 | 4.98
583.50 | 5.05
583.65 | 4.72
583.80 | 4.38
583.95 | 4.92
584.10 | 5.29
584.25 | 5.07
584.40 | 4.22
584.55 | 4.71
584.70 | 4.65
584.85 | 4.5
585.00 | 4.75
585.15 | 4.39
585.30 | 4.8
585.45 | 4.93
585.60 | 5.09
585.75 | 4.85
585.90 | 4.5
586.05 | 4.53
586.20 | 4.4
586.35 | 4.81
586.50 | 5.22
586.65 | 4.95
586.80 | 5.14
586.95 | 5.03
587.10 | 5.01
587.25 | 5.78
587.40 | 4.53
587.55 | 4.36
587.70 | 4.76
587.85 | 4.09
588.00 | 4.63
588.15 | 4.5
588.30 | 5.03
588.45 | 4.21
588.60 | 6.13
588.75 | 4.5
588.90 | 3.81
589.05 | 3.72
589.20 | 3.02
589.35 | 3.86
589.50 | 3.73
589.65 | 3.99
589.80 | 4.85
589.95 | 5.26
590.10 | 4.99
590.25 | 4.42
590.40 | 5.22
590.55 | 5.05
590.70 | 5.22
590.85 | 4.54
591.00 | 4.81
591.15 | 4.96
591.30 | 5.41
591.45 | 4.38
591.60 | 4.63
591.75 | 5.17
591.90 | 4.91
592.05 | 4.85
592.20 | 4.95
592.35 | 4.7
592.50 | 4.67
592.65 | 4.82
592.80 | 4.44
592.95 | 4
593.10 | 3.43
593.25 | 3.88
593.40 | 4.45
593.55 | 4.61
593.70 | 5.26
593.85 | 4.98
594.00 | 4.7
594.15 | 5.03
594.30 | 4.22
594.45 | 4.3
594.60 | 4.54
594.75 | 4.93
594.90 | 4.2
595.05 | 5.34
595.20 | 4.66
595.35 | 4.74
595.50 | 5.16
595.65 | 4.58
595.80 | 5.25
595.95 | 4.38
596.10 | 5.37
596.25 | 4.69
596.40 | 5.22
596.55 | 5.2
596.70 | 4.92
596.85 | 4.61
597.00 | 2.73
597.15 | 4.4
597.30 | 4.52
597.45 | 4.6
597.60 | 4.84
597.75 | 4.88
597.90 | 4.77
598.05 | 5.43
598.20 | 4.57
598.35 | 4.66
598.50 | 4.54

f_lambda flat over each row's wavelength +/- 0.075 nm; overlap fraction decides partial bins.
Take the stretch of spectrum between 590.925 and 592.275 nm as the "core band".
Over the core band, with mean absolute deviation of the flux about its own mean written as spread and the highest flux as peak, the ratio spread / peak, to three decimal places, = 0.038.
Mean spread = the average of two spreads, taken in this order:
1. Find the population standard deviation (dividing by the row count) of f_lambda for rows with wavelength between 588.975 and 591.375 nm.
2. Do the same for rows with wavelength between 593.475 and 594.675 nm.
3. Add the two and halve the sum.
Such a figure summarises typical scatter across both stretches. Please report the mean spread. 0.51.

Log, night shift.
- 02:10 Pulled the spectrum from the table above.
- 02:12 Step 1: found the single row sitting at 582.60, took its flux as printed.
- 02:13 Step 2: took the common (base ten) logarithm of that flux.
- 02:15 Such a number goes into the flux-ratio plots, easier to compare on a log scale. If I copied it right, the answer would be 0.652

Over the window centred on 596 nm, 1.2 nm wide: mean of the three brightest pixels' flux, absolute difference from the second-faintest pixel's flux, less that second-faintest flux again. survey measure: -3.9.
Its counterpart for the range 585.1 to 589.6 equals -1.7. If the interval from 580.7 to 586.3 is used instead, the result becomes -3.1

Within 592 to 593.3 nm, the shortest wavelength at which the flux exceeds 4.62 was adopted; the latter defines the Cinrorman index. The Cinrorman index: 592.05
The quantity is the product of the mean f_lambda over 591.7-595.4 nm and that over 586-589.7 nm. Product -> 21.1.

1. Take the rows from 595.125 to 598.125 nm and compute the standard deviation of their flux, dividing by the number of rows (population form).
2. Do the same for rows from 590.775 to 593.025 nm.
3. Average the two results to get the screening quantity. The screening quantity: 0.44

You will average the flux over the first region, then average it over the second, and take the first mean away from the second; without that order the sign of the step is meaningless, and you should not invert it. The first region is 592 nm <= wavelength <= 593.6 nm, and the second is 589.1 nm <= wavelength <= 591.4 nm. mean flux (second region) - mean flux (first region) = 0.2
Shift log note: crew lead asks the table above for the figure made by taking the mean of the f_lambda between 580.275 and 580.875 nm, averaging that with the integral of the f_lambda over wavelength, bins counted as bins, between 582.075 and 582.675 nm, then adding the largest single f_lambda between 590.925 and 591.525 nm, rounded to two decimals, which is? 9.18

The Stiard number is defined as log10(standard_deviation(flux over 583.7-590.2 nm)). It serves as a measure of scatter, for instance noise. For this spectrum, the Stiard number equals -0.25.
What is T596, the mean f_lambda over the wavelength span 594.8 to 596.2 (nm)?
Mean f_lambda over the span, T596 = 4.85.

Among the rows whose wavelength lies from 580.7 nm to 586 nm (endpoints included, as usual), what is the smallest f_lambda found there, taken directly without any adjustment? 4.07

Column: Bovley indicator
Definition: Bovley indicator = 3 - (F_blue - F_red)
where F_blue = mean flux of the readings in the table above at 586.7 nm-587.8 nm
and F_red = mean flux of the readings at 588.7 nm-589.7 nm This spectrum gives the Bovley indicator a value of 1.9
